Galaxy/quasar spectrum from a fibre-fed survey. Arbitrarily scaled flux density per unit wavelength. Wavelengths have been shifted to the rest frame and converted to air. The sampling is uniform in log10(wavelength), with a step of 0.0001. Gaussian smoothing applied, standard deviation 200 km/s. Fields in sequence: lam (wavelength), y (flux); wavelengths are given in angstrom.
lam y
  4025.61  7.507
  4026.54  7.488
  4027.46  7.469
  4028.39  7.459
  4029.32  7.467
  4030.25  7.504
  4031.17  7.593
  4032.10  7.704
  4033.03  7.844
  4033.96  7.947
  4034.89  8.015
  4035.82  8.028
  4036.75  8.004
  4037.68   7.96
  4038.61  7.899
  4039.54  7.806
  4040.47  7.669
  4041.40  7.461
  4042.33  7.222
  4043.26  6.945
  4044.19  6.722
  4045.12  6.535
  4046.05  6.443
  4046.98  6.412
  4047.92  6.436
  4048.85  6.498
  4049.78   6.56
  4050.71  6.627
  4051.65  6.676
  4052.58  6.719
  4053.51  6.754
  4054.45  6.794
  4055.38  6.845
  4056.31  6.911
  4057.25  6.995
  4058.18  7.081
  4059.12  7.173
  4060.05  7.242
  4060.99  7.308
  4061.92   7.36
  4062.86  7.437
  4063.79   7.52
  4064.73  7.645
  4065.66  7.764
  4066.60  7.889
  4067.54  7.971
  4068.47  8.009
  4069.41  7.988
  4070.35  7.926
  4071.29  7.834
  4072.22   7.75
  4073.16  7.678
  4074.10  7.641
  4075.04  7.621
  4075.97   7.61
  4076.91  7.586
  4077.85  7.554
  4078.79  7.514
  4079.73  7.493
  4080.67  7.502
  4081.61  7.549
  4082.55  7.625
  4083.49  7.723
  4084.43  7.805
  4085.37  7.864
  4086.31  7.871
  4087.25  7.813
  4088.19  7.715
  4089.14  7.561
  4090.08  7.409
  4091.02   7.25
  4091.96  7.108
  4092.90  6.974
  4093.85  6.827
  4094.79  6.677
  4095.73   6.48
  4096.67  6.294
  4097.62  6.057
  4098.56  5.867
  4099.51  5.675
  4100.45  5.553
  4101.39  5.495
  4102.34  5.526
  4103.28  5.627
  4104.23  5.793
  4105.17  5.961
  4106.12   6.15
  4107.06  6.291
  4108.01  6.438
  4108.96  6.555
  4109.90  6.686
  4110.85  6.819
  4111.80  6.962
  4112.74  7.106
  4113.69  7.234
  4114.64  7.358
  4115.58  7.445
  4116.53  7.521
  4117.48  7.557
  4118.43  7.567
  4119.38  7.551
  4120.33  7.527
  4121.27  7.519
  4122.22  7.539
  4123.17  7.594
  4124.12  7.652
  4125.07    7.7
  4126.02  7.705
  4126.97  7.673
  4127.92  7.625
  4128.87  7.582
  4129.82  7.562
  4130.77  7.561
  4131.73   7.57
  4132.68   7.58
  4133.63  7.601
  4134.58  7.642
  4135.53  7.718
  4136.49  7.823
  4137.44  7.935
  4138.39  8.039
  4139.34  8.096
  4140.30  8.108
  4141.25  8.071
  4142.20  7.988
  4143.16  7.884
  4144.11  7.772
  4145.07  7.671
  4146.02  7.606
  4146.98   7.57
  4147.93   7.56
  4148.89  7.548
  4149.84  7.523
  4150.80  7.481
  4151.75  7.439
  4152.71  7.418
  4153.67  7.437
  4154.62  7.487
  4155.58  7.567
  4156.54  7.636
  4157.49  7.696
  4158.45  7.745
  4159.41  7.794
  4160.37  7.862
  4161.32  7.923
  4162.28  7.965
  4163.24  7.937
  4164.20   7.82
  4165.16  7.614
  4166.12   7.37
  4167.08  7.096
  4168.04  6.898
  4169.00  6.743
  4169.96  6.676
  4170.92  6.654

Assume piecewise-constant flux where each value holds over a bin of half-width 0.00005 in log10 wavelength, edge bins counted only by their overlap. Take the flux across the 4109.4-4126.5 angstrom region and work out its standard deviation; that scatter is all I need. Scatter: 0.30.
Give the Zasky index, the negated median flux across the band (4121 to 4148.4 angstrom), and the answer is -7.7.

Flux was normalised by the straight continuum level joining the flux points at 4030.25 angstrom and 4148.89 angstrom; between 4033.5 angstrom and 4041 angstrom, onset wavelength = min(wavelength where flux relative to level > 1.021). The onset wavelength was 4033.96 angstrom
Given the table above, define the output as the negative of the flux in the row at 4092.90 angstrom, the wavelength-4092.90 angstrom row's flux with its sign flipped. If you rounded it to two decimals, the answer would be -6.97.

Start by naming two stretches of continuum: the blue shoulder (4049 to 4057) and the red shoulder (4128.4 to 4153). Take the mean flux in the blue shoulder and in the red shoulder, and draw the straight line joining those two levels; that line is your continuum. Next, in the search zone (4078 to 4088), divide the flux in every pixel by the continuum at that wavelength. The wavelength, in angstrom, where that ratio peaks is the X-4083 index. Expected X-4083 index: 4085.37 angstrom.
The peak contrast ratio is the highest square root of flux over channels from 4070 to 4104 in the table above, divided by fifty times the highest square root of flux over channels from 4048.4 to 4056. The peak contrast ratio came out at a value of 0.0215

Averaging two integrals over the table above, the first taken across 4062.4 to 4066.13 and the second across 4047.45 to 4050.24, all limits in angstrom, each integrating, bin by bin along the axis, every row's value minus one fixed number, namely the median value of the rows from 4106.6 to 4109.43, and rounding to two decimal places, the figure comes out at 2.24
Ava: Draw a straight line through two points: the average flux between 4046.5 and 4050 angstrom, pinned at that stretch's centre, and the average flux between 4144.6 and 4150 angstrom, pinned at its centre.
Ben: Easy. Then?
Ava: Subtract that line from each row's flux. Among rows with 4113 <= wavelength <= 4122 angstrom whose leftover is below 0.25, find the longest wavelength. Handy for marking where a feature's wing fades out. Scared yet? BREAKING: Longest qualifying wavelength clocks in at 4121.27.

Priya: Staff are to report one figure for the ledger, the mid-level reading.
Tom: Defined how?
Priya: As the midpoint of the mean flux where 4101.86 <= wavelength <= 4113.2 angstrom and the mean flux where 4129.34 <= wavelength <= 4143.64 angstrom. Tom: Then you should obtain 7.1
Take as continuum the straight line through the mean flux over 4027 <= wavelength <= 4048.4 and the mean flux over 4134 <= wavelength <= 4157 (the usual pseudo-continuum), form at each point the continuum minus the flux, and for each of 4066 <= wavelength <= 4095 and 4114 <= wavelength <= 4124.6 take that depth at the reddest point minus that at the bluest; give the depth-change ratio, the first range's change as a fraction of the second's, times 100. -481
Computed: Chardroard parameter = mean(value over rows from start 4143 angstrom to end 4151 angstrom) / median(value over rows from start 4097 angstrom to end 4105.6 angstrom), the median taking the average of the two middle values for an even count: 1.34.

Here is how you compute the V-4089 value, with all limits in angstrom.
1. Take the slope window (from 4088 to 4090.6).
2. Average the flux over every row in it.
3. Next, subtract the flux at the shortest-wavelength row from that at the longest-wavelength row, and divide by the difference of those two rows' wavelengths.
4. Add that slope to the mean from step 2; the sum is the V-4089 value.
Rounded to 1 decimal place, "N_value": 7.4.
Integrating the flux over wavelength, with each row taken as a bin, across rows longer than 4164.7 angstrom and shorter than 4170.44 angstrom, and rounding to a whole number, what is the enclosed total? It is 41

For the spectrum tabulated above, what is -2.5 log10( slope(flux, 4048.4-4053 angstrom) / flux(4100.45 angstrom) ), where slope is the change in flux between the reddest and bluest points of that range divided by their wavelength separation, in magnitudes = 4.9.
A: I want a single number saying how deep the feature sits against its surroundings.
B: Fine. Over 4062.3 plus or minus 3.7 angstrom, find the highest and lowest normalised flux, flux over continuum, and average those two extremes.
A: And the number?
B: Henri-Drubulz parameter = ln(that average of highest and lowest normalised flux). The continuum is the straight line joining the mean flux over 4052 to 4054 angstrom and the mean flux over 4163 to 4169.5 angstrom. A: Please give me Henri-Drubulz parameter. 0.10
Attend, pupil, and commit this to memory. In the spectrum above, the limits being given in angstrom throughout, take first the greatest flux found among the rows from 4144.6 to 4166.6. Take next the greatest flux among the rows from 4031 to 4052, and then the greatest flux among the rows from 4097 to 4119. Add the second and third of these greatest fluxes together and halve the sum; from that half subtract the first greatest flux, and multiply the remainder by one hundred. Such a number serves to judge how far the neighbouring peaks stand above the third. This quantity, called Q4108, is -17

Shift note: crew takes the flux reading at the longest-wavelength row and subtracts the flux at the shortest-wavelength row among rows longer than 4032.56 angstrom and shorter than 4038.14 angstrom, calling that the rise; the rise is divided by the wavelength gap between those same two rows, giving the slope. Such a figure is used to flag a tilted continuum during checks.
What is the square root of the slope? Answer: 0.16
